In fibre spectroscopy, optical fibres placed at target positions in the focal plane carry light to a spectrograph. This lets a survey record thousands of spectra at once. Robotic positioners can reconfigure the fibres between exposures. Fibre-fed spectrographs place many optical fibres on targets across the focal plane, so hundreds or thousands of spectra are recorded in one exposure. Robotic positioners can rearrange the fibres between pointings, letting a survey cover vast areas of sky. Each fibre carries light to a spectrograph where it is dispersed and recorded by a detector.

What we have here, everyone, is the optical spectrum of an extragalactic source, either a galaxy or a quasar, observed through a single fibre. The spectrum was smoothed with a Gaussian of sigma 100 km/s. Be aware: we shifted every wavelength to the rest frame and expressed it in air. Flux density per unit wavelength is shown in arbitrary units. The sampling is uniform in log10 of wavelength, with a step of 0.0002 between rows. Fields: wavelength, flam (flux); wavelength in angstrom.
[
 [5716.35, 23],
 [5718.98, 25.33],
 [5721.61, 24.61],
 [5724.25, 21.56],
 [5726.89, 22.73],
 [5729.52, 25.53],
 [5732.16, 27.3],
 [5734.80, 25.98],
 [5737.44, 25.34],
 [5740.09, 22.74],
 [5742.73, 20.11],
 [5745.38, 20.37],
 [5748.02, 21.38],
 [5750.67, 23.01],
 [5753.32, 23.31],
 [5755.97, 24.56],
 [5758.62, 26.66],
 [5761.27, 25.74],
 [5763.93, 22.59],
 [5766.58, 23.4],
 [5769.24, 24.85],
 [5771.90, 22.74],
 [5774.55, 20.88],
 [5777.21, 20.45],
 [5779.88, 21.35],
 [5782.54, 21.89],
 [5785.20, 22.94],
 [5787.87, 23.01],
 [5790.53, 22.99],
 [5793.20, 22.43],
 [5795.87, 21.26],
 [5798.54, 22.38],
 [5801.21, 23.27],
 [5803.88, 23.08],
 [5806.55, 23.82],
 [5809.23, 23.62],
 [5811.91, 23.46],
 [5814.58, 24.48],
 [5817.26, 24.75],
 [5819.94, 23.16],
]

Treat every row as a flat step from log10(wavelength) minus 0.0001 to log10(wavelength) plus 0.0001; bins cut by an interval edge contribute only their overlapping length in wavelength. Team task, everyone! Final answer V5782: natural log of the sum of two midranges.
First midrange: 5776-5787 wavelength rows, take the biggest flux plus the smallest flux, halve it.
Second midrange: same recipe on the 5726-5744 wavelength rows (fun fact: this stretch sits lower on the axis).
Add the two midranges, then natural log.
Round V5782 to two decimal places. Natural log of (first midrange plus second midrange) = 3.82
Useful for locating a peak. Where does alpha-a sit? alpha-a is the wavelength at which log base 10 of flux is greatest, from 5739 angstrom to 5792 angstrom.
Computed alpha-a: 5758.62 angstrom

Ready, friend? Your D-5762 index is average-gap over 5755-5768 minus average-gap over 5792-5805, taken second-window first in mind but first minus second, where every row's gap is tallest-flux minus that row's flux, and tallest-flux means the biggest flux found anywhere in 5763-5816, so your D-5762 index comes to -2.1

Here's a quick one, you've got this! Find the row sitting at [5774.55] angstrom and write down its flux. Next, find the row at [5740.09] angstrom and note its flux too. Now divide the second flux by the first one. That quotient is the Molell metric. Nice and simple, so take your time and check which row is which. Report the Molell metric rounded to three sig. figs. 1.09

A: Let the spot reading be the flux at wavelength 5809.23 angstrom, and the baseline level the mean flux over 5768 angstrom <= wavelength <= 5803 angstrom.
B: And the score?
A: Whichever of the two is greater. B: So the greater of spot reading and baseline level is 23.6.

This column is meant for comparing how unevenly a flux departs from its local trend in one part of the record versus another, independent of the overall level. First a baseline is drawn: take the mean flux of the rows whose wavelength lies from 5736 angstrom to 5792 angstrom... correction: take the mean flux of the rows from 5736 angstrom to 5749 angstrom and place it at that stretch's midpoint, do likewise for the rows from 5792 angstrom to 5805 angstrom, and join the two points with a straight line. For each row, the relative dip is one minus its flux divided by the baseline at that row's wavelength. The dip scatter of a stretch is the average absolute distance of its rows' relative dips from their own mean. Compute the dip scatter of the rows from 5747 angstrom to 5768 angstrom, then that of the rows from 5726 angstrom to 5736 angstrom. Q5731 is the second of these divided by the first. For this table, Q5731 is 0.97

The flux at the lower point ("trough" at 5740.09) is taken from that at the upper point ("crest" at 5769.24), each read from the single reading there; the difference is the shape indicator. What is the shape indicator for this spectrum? 2.1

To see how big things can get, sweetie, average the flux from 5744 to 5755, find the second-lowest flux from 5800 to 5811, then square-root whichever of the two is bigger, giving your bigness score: 4.82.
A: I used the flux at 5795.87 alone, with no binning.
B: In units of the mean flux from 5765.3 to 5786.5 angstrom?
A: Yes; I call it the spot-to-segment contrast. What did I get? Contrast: 0.95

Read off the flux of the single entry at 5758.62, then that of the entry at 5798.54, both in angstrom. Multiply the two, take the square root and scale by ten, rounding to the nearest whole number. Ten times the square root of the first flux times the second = 244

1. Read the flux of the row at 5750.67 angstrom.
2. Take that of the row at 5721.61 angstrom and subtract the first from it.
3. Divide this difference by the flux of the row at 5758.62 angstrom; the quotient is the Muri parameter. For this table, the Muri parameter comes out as 0.06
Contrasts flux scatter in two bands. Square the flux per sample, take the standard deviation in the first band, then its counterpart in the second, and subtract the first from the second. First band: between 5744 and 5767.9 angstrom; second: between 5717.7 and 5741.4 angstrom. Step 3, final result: -4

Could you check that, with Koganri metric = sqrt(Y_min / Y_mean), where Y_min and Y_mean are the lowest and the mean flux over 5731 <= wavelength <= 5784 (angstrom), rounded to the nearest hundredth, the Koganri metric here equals 0.93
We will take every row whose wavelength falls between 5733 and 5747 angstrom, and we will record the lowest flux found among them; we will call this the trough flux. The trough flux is 20.11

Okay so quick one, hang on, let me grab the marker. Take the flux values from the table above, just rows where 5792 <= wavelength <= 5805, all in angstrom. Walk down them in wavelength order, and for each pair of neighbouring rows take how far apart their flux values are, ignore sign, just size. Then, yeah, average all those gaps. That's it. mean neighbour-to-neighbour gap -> 0.84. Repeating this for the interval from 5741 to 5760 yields 1.09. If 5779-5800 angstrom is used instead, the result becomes 0.65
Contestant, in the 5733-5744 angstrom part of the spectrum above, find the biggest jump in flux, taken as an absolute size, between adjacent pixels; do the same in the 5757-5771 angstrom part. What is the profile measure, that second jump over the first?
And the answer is 1.2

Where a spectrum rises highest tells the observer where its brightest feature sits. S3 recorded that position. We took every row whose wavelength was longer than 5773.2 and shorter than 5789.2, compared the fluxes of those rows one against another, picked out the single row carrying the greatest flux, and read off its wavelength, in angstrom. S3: 5787.87 angstrom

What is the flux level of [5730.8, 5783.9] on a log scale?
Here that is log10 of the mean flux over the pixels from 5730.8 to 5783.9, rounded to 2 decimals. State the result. 1.37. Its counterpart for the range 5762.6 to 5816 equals 1.36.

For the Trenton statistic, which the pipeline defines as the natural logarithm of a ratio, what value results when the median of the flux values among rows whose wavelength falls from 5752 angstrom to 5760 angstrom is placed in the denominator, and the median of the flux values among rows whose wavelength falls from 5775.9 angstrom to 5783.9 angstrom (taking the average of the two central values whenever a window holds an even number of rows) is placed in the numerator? -0.14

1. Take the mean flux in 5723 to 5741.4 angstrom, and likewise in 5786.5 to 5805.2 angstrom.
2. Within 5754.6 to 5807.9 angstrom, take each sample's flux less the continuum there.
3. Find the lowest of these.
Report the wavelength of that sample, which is 5777.21 angstrom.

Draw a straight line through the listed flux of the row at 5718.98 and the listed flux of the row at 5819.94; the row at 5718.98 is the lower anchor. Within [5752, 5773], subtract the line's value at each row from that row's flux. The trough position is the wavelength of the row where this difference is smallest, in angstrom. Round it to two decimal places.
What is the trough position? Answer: 5763.93 angstrom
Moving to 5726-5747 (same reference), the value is 5742.73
